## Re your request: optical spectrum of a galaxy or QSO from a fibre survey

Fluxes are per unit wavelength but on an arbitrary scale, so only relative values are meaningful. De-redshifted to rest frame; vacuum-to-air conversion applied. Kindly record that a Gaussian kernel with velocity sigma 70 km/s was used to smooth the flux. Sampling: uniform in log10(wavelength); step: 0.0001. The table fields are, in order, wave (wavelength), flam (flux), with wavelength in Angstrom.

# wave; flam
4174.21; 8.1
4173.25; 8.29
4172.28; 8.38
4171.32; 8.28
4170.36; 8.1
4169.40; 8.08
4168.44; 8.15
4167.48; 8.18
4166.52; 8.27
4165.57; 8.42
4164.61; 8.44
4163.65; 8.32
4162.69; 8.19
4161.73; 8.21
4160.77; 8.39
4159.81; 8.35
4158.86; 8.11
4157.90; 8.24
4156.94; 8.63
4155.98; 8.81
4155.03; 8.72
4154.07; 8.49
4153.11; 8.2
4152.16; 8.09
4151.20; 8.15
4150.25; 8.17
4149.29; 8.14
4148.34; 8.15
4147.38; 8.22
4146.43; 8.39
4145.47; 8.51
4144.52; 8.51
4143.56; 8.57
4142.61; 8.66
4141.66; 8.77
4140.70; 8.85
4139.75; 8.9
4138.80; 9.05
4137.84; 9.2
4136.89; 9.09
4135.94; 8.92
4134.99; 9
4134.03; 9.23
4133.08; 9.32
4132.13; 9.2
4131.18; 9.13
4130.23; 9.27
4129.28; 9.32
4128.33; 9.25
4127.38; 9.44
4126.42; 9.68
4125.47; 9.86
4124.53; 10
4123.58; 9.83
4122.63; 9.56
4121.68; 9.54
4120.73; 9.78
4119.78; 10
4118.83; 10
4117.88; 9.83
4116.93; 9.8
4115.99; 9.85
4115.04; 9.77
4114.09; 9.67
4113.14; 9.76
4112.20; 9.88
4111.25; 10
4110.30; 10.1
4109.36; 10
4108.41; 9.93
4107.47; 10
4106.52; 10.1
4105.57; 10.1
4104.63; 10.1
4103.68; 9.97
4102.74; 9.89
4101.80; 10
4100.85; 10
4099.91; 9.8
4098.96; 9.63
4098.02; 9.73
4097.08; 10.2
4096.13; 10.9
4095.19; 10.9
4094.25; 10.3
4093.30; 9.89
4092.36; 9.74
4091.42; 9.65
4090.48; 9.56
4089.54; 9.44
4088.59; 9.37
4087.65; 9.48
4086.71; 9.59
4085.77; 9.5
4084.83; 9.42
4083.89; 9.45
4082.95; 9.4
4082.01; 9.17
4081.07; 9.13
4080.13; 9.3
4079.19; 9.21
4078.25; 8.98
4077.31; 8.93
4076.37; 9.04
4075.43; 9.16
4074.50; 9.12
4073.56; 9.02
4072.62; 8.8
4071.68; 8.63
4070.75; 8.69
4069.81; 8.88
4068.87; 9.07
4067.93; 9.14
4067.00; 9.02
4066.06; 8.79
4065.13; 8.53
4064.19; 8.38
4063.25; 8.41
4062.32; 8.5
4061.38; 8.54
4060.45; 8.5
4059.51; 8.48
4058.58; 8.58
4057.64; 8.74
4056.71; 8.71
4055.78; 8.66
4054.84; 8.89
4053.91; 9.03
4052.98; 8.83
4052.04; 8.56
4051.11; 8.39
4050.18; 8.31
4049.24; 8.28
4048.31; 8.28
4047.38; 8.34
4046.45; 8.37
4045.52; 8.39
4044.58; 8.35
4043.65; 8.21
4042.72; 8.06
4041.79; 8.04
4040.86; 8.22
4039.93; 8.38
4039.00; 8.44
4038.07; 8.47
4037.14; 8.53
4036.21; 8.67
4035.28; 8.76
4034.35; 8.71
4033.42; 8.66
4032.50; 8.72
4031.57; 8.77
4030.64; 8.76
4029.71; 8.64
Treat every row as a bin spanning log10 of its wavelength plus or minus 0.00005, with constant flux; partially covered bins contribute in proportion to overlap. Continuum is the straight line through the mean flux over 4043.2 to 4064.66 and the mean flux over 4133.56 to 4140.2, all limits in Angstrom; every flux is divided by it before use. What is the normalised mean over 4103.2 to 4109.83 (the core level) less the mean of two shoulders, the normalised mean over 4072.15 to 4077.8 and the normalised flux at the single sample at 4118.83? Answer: 0.052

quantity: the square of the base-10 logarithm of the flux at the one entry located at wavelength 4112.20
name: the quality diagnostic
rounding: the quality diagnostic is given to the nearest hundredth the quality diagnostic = 0.99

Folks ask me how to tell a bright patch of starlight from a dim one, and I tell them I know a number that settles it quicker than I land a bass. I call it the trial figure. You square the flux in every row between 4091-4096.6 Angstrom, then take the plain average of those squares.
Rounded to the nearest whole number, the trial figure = 105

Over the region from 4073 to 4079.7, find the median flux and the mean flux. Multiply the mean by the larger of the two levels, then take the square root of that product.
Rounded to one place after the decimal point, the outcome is 9.1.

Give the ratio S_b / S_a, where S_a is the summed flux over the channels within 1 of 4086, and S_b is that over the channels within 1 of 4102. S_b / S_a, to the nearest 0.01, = 1.04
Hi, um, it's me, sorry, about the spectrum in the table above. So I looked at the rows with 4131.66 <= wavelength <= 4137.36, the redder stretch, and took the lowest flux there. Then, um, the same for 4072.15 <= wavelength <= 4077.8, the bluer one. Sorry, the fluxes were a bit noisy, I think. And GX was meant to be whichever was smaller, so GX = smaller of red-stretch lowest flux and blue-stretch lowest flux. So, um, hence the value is 8.80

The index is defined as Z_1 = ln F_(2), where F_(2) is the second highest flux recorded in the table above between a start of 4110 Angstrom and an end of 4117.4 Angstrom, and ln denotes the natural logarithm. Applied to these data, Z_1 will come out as 2.30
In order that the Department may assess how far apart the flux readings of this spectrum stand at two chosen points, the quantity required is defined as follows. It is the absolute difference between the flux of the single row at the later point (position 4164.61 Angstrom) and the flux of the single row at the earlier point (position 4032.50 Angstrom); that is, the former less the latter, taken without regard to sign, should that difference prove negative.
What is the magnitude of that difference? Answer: 0.28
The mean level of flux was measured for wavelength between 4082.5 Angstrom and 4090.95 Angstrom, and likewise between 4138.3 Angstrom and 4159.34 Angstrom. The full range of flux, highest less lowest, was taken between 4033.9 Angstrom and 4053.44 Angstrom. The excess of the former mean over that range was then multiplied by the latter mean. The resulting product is 73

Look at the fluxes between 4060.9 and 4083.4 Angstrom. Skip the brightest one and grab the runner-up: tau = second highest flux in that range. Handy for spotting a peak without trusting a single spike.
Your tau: 9.3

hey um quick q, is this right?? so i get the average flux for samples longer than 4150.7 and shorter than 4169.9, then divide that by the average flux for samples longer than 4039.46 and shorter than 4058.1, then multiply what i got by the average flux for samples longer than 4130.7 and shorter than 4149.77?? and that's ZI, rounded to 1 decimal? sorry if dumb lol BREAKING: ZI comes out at 8.7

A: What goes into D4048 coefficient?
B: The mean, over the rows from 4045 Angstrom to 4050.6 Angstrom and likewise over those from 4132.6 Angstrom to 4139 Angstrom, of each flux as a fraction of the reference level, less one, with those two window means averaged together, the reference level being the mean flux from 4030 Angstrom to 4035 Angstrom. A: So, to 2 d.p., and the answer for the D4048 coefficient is 0.00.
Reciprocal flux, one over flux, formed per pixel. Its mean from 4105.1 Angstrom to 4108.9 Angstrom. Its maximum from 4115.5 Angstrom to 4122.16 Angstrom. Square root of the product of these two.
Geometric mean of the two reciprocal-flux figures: 0.1022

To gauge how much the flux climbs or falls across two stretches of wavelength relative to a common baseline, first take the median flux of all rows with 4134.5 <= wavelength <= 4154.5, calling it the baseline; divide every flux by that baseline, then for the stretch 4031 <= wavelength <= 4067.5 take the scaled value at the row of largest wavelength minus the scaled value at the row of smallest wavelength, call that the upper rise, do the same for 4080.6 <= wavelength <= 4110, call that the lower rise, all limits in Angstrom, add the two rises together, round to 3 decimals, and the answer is 0.132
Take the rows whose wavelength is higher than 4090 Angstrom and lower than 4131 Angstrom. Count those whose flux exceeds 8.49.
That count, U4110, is 43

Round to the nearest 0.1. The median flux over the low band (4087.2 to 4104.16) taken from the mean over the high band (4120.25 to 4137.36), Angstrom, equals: -0.4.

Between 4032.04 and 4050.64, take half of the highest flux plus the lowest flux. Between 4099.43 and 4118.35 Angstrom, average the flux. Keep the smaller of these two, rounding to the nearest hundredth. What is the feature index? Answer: 8.40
